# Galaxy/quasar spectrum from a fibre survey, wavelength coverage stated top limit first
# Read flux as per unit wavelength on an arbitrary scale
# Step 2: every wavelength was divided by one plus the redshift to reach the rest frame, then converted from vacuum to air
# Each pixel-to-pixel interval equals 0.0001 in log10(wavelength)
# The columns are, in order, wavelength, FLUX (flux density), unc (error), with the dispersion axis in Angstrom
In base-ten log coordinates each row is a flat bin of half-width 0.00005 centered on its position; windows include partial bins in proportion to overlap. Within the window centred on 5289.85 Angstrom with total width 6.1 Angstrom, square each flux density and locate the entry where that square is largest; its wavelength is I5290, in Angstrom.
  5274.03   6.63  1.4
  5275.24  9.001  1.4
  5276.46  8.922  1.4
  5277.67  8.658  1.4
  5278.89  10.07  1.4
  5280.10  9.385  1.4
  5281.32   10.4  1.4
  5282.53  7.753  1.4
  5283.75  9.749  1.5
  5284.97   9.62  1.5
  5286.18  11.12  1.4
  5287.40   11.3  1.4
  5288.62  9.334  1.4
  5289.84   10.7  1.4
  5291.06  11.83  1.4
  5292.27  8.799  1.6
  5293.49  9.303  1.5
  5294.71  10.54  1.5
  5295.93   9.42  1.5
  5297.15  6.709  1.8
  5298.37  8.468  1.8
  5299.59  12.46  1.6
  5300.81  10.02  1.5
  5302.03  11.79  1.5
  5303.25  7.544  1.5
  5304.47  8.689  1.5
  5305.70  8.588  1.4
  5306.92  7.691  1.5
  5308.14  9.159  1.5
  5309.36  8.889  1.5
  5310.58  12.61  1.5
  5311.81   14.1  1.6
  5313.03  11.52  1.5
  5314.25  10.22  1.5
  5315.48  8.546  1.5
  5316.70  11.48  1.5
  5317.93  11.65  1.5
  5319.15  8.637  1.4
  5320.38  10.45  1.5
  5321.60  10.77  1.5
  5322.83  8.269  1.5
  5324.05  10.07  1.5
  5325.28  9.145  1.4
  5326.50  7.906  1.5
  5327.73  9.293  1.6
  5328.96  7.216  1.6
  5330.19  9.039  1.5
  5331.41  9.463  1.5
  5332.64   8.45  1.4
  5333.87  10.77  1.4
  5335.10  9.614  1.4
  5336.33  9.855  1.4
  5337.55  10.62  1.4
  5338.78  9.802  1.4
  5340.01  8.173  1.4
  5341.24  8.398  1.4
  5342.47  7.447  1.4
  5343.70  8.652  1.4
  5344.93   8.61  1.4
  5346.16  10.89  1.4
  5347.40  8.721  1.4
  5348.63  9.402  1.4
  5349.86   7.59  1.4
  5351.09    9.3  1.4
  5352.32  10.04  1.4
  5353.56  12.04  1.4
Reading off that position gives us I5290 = 5291.06 Angstrom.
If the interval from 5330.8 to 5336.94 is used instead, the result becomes 5333.87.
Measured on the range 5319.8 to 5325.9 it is 5321.60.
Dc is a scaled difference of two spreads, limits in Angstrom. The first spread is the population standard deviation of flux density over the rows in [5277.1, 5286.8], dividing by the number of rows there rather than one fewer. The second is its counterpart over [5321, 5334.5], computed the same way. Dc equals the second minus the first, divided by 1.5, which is 0.1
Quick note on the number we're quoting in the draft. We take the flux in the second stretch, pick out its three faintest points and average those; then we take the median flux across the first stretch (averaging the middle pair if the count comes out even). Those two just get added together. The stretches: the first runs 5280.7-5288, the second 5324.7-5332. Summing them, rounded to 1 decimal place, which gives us 18.1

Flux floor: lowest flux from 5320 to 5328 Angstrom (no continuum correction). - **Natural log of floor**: 2.07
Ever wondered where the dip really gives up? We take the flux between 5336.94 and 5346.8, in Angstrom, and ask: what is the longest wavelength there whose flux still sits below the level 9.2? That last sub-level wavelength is 5344.93 Angstrom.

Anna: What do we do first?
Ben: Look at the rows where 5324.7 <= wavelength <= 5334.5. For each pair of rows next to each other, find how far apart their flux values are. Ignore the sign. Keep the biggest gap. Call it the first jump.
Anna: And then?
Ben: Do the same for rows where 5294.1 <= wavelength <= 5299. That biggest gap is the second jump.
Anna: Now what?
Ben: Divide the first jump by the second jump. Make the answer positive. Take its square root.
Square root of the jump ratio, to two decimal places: 0.93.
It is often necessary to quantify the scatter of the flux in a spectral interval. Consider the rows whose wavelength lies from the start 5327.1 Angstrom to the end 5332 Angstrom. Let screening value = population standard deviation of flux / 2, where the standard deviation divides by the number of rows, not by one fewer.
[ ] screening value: 0.45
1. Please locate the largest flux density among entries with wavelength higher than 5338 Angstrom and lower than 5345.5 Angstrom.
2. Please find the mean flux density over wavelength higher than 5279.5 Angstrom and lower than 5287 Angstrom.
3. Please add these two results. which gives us 19.5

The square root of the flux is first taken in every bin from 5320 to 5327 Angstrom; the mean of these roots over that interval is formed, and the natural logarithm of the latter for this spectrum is 1.121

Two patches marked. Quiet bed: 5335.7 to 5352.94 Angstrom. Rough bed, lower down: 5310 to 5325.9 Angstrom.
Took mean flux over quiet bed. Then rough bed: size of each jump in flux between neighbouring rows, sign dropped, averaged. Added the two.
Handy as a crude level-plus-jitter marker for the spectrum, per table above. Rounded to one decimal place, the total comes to 10.8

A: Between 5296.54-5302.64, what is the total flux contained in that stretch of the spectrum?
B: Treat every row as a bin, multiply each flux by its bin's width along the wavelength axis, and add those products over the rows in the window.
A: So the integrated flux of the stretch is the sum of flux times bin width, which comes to 60.3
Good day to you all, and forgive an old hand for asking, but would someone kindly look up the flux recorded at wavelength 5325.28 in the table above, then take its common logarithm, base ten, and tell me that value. 0.96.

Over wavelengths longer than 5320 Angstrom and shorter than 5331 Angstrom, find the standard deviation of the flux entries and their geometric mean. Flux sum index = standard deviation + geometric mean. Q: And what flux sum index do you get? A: 10.2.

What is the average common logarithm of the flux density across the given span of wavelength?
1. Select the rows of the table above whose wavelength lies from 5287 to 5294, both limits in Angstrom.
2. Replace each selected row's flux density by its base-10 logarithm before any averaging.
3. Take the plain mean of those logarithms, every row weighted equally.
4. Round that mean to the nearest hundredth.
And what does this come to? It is 1.01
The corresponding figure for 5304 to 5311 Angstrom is 0.96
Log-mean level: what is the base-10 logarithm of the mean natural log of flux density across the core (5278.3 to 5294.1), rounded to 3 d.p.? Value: 0.360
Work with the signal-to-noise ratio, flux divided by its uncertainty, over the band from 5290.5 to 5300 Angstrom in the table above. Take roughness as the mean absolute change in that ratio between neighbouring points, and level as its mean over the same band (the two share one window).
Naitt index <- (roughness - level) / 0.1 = -45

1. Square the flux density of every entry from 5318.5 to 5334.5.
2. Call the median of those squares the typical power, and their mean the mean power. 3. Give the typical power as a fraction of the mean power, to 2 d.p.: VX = 0.98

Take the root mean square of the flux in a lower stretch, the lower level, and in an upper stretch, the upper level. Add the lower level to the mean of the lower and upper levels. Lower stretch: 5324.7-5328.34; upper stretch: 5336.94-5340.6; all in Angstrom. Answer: 18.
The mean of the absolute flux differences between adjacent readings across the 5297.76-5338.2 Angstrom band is 1.66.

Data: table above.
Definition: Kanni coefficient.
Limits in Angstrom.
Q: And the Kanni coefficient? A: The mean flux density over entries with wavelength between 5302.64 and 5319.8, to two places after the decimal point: 9.95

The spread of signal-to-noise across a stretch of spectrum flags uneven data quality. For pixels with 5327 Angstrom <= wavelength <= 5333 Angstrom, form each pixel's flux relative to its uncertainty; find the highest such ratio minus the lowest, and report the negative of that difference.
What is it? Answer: -1.8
